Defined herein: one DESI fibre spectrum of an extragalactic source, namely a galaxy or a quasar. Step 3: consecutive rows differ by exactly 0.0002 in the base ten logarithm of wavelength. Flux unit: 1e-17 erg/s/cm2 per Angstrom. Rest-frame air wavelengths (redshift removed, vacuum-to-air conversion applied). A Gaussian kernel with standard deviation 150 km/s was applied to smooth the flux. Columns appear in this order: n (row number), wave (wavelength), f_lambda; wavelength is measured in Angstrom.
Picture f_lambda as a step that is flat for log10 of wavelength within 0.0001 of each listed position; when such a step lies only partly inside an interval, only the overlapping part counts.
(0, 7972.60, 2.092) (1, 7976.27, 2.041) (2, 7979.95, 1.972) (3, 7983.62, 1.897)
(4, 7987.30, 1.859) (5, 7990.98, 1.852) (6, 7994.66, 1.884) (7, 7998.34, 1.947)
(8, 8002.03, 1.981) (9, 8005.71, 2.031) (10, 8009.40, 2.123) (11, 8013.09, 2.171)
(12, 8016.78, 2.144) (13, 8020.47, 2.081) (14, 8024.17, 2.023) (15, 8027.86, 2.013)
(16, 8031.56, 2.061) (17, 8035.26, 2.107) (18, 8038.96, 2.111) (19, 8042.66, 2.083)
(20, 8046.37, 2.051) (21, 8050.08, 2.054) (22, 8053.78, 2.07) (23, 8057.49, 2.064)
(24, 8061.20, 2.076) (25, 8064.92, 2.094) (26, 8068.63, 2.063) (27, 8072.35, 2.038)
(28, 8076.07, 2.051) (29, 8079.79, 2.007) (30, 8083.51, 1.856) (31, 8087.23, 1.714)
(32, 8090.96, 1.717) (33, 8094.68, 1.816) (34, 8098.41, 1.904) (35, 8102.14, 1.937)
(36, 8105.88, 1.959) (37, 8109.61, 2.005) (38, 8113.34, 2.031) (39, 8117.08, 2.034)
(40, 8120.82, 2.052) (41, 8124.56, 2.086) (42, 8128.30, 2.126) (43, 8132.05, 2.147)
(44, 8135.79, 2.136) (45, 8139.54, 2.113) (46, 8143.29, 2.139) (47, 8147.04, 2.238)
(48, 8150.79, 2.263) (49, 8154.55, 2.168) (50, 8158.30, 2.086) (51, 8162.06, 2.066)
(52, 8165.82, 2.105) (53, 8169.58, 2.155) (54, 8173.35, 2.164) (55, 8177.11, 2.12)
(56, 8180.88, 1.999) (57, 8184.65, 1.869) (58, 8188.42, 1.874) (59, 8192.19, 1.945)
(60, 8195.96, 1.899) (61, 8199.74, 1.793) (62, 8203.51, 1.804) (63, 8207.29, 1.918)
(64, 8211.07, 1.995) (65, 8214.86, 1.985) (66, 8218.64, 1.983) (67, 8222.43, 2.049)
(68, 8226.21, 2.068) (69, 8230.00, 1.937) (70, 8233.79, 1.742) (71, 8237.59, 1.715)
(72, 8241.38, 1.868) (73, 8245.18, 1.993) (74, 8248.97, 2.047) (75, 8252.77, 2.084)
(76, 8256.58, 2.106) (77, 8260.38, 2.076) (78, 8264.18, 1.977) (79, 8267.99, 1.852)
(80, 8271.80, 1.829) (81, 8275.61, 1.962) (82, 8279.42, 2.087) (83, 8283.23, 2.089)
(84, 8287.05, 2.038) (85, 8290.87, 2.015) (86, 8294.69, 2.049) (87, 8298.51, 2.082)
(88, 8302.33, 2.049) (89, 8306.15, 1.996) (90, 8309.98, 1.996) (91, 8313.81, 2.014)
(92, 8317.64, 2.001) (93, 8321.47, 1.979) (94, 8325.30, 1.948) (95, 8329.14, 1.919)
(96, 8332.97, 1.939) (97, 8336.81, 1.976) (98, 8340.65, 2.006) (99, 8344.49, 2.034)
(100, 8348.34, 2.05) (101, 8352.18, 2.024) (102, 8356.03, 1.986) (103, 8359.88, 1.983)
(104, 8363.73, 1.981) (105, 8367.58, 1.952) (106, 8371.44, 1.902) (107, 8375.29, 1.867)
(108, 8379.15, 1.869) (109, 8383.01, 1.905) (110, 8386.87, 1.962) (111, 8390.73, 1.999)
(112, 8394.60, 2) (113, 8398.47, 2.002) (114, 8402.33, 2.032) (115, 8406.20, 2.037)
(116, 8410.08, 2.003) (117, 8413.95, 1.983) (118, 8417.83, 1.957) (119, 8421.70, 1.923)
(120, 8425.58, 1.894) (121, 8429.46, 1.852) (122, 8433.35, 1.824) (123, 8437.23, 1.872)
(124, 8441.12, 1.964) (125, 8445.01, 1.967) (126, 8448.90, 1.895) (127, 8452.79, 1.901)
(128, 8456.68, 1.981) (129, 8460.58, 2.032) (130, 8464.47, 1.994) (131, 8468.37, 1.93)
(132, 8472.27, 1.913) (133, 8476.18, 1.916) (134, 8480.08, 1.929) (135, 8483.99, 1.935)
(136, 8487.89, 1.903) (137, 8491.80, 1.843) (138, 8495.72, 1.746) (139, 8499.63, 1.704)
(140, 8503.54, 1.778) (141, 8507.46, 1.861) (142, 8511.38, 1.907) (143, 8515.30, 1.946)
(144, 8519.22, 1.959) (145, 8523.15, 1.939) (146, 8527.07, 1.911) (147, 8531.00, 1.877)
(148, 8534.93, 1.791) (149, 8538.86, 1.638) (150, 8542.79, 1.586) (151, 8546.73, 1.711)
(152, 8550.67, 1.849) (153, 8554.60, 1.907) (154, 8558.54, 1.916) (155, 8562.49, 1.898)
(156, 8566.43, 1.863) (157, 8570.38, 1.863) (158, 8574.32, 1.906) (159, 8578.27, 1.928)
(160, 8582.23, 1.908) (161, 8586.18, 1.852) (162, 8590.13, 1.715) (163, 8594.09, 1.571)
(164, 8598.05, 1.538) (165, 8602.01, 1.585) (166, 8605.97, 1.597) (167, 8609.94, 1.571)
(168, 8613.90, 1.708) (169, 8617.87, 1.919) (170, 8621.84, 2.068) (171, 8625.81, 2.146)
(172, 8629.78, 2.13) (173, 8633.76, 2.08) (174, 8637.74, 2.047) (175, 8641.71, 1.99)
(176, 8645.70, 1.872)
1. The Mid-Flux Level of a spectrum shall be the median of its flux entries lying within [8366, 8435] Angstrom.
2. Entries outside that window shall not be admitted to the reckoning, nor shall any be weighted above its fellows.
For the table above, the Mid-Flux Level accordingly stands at 1.95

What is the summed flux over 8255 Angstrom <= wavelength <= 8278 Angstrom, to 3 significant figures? 11.8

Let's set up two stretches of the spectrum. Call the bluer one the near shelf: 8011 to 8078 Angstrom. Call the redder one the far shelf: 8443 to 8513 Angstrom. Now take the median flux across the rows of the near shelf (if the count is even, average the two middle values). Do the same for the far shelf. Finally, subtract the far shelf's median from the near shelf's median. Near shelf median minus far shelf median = 0.16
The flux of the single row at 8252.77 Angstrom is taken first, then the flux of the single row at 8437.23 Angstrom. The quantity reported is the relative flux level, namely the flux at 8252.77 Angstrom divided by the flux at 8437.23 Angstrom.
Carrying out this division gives 1.11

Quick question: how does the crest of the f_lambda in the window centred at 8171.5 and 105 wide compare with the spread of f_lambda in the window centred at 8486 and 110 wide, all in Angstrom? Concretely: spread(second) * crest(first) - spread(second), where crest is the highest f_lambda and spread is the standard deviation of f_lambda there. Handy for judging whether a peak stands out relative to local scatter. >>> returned 0.11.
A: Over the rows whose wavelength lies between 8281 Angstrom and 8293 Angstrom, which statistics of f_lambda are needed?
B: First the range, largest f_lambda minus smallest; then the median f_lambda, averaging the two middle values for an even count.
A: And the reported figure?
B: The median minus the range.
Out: 1.96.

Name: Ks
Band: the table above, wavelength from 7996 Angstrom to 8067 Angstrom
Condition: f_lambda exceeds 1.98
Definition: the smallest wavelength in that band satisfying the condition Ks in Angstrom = 8002.03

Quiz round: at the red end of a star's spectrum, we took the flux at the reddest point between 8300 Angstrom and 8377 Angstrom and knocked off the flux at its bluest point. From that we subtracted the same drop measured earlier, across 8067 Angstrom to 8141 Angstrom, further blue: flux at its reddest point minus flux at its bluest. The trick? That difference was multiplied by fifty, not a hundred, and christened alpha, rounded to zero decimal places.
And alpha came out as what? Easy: -12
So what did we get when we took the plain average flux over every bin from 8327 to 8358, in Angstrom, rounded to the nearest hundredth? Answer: 1.99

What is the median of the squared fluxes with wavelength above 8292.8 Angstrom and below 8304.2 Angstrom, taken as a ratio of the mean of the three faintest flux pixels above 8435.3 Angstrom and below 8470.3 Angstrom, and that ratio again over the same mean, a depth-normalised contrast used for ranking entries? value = 1.18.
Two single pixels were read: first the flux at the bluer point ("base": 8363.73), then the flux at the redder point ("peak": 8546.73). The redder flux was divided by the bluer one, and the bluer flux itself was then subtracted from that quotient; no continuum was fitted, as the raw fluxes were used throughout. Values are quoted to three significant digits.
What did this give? -1.12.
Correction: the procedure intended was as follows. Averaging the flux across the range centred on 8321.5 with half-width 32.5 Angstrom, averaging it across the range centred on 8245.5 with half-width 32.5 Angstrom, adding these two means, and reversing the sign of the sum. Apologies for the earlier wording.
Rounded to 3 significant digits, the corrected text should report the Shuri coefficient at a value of -3.96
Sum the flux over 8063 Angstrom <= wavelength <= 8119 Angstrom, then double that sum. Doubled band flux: 58.5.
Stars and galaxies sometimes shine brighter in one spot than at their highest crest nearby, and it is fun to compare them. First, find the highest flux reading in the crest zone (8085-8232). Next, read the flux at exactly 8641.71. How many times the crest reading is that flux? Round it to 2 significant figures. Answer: 0.88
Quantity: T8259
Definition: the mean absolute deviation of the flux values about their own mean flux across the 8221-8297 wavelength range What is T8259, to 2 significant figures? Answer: 0.095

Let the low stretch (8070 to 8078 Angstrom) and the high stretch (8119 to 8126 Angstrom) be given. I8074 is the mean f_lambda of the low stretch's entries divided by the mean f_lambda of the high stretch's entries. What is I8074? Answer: 0.99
